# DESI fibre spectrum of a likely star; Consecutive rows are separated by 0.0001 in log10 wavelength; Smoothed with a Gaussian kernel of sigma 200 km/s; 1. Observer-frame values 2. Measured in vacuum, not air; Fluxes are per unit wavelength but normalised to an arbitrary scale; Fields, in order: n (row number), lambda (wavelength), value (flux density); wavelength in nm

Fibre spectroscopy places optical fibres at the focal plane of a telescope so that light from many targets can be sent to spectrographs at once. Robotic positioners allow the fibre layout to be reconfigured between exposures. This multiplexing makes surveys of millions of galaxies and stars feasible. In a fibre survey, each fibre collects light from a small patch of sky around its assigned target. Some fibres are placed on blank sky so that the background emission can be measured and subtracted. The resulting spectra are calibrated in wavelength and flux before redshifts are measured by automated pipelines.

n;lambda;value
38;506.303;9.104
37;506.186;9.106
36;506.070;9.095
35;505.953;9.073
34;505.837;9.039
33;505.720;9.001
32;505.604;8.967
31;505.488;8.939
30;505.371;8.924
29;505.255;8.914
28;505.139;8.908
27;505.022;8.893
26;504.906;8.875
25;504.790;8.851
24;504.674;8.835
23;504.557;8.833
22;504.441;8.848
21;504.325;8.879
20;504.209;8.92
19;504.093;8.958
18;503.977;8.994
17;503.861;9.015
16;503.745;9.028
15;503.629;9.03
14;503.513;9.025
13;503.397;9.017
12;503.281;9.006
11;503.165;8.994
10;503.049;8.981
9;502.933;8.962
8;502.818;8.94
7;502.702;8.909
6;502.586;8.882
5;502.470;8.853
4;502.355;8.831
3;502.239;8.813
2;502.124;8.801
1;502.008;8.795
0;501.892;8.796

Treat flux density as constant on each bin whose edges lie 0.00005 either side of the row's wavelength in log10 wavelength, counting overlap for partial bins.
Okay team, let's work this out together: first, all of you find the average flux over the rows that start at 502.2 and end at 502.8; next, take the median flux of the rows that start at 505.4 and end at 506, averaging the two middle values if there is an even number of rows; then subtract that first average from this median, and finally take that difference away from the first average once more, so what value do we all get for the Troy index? 8.71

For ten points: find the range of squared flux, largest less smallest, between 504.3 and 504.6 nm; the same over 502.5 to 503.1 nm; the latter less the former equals 1.0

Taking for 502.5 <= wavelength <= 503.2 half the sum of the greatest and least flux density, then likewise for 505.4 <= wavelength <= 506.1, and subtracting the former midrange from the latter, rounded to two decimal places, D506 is 0.08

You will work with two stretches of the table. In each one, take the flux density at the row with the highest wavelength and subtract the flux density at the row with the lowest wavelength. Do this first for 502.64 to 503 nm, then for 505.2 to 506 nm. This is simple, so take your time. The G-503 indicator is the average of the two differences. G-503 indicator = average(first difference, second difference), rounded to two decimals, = 0.11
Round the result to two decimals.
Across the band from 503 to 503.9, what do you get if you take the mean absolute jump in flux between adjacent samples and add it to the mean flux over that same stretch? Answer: 9.02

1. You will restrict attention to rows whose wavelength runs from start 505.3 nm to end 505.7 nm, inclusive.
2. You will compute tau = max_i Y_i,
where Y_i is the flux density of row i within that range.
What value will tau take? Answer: 8.967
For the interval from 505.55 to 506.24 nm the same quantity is 9.106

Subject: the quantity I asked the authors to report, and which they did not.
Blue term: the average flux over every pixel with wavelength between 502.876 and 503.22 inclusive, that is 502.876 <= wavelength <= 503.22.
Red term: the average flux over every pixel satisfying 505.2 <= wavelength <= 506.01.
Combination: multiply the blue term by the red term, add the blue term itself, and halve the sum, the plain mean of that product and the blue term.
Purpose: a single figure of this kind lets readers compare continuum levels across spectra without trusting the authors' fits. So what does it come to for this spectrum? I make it 44.8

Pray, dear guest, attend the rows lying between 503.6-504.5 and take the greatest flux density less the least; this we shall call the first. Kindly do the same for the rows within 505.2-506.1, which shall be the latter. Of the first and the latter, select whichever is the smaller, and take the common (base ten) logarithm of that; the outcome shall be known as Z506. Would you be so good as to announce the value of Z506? -0.74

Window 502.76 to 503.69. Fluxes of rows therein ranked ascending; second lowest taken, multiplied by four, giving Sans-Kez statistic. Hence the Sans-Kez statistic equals 35.8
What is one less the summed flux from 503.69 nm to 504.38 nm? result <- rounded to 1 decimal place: -52.8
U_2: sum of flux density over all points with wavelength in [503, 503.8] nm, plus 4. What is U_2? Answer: 67.1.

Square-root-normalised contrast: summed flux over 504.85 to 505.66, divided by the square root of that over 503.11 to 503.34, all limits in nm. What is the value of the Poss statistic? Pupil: 15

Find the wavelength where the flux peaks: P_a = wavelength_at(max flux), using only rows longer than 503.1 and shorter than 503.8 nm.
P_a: 503.629 nm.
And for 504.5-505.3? 505.255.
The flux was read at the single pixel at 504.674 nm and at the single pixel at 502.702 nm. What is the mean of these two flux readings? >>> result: 8.87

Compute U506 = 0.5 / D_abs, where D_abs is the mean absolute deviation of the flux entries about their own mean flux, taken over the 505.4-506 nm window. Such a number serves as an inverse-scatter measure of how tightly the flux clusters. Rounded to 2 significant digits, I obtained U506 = 12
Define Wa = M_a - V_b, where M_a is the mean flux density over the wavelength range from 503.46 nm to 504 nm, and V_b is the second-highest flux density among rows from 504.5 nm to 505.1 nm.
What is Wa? 0.14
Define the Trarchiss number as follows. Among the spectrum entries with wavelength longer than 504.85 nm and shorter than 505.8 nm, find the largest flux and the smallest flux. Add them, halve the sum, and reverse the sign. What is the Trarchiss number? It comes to -8.94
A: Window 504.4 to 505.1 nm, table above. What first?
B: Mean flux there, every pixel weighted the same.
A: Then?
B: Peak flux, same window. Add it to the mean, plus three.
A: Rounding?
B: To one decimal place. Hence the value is 20.7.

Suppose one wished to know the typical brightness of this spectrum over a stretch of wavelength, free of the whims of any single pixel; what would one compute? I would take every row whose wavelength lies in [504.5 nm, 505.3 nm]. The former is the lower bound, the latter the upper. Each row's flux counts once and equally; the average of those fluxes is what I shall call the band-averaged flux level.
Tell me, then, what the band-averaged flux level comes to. 8.87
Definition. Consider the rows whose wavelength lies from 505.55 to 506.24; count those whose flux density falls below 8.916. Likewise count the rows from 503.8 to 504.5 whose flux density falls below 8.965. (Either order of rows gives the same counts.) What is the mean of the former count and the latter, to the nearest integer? 2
